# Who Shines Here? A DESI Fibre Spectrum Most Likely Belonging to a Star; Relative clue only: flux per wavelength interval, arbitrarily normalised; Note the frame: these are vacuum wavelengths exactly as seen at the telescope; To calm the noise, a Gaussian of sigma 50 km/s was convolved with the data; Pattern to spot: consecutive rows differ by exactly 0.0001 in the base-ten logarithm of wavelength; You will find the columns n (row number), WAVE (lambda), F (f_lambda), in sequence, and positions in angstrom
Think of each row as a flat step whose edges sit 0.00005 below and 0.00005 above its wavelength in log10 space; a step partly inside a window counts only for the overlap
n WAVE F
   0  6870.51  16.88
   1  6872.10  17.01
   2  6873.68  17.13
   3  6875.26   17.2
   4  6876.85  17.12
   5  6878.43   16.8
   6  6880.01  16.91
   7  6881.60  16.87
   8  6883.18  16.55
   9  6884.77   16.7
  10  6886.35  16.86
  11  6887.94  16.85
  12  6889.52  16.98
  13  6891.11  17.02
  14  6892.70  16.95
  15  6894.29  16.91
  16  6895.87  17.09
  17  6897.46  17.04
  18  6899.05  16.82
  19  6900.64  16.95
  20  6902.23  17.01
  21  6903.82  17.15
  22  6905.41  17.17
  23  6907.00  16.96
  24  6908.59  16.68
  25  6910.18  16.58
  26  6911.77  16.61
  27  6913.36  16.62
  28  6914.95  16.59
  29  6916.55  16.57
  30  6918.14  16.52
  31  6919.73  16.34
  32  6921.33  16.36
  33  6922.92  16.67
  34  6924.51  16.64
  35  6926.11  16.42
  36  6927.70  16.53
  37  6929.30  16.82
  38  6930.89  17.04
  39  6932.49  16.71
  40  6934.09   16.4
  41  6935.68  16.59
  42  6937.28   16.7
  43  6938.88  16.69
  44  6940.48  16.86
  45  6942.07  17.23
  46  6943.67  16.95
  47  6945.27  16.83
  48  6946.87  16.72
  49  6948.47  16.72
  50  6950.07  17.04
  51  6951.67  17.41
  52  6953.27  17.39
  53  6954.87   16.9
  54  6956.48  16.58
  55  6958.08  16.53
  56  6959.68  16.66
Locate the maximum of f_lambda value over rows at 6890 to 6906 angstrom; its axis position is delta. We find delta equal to 6905.41 angstrom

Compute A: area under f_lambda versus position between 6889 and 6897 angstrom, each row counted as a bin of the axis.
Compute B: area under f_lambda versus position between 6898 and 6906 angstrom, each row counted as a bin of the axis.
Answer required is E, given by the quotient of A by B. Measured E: 1.00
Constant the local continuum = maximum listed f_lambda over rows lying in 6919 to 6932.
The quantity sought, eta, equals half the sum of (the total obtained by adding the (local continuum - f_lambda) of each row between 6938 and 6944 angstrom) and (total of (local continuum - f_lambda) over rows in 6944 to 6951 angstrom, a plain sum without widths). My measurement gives 0.64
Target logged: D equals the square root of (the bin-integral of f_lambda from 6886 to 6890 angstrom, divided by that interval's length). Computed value 4.11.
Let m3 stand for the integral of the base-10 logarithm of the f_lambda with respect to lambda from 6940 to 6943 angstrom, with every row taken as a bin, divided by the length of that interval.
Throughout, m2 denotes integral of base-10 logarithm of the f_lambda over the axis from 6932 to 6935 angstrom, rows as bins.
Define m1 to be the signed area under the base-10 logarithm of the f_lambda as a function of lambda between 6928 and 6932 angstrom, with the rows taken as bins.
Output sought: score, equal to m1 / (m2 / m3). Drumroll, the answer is 1.65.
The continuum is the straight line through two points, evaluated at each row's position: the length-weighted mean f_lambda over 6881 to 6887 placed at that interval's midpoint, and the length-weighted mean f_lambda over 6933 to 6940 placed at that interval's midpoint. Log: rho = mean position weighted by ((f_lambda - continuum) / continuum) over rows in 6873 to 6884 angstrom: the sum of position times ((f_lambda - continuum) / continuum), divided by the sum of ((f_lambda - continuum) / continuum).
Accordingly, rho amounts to 6875.1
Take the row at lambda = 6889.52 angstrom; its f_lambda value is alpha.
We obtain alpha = 16.98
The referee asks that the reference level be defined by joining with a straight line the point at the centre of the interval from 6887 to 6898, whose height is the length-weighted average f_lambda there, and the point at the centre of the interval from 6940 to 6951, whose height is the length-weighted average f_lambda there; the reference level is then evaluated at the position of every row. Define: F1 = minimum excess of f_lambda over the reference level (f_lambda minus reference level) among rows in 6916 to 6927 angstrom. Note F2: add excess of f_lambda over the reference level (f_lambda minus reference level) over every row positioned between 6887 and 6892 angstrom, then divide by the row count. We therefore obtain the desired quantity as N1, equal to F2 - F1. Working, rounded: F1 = -0.61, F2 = 0.0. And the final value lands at 0.6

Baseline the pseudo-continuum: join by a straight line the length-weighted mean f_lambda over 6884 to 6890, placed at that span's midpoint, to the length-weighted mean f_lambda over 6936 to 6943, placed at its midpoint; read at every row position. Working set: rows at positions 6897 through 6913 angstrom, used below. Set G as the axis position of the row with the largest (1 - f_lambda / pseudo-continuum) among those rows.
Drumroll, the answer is 6910.18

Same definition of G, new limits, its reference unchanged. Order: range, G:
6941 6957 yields 6956.48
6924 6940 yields 6934.09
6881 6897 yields 6883.18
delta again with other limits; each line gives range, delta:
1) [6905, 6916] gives 6905.41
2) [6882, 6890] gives 6889.52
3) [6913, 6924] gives 6922.92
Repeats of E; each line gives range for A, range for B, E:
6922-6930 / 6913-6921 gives 1.01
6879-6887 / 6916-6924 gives 1.02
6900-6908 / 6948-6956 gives 1.00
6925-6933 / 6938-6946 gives 0.99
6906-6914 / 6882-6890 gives 0.99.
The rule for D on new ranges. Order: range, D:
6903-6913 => 4.11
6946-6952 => 4.12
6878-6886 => 4.10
